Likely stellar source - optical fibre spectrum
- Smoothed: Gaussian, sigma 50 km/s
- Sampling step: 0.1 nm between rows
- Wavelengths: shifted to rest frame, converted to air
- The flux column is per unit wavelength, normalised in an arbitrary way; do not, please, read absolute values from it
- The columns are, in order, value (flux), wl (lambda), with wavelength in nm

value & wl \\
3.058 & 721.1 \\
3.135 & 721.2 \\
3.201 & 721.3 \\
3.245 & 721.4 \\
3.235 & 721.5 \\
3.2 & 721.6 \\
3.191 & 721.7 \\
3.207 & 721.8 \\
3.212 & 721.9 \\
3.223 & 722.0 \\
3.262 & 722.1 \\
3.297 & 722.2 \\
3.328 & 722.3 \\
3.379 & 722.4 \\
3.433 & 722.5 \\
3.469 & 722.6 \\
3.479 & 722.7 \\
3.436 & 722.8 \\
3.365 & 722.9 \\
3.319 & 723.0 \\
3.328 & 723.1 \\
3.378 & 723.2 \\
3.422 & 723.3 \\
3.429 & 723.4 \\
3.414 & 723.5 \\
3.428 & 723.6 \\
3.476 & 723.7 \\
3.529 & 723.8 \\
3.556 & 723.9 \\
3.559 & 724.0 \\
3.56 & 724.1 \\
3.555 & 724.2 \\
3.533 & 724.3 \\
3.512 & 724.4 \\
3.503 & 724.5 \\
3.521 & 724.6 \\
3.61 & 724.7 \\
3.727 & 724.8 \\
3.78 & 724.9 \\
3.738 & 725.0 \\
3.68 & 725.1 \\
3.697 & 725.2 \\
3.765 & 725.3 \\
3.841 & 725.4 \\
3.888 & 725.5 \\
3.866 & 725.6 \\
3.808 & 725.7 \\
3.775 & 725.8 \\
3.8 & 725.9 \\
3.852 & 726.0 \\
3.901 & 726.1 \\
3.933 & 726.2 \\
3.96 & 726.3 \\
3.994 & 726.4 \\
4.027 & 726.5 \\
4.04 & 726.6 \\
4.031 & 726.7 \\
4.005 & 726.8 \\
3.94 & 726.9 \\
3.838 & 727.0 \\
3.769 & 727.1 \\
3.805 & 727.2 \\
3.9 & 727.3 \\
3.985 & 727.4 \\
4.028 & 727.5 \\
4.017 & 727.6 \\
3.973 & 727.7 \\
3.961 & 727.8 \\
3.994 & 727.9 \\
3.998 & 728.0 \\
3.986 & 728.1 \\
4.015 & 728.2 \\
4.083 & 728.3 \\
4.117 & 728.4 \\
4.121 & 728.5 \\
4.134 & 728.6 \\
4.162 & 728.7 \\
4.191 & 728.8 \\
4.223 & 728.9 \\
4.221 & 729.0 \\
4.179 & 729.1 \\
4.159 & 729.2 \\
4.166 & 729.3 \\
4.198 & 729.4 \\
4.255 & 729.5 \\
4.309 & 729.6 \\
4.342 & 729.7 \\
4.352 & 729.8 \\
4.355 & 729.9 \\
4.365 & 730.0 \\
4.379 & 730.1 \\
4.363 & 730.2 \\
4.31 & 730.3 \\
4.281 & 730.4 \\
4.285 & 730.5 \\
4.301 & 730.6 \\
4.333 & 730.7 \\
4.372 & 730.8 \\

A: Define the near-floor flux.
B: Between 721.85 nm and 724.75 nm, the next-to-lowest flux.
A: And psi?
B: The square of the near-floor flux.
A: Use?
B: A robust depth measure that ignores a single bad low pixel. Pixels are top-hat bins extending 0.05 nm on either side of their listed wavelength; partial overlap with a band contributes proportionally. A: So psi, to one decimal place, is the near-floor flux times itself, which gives 10.4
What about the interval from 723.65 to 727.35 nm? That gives 12.3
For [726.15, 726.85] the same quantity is 15.7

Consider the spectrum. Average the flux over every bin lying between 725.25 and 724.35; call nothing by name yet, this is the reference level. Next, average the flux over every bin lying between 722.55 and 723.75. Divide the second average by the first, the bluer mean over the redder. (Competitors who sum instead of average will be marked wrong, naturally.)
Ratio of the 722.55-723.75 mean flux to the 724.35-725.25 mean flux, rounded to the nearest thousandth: 0.937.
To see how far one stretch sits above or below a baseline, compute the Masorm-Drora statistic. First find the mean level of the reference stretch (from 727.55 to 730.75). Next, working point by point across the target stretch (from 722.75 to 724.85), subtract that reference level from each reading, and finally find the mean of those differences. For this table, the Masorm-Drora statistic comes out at -0.71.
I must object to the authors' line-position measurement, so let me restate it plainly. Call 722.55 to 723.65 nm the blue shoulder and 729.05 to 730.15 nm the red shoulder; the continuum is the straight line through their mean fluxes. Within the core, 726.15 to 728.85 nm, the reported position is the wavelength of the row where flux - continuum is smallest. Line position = 727.1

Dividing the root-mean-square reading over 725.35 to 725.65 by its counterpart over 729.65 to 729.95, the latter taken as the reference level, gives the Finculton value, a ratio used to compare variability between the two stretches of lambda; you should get 0.89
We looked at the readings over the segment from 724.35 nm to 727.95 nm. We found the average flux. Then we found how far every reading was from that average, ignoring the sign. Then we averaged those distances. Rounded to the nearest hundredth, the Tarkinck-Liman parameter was 0.12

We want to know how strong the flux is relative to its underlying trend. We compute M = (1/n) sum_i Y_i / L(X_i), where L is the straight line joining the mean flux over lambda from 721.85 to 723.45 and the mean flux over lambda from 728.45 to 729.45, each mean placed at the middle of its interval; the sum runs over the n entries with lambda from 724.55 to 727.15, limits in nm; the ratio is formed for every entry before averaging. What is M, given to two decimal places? 1.02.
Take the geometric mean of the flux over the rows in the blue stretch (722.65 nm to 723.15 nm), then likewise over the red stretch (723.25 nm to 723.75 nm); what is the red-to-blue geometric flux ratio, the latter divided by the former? 1.01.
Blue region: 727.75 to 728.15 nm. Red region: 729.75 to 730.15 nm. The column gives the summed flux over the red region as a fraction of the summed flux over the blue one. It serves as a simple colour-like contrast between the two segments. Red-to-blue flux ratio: 1.09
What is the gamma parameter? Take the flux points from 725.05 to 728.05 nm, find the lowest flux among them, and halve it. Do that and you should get 1.84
